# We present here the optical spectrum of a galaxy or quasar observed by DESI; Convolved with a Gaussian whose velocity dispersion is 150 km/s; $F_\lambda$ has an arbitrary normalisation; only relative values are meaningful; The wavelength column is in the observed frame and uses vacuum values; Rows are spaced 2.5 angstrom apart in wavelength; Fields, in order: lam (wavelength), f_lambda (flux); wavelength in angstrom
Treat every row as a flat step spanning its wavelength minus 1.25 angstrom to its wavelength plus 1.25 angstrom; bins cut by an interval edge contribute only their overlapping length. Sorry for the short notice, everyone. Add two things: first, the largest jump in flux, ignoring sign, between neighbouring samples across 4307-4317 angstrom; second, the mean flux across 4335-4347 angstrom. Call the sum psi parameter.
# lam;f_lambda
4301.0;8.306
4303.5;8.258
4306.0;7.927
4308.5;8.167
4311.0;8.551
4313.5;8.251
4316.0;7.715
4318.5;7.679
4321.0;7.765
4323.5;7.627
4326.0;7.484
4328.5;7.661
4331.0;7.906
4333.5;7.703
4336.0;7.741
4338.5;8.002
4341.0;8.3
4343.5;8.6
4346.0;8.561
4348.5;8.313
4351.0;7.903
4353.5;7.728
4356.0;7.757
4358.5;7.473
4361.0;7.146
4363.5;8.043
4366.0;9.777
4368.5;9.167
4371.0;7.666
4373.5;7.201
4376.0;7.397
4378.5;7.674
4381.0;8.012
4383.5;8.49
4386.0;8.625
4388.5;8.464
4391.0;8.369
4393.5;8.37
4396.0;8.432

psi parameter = 8.78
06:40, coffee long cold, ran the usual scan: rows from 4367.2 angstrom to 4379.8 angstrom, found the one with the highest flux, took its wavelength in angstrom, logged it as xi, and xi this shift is 4368.5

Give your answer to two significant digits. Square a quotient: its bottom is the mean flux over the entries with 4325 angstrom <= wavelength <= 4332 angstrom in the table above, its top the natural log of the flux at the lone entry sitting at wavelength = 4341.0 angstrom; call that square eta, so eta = 0.076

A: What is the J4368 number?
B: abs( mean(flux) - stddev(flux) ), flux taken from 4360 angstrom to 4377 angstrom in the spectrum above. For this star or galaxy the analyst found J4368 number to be 7.1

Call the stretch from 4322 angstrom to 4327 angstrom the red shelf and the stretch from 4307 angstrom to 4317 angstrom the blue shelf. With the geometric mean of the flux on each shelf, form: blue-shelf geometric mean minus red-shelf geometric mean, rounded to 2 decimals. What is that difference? 0.61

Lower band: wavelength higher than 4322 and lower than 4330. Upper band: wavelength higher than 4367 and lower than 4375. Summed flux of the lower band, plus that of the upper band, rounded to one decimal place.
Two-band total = 46.8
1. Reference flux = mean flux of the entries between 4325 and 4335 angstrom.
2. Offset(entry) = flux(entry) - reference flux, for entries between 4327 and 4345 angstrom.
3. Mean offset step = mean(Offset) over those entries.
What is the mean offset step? 0.3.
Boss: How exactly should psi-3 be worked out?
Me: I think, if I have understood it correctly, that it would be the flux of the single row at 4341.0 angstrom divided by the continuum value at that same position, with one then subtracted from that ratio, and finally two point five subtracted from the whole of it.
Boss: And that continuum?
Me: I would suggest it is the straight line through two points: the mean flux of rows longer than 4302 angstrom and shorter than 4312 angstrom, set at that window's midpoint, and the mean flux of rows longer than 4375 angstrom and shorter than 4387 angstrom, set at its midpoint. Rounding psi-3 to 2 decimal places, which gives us -2.48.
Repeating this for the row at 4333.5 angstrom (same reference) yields -2.56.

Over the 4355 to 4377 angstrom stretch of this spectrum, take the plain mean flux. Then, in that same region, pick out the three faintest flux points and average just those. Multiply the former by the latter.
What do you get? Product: 58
